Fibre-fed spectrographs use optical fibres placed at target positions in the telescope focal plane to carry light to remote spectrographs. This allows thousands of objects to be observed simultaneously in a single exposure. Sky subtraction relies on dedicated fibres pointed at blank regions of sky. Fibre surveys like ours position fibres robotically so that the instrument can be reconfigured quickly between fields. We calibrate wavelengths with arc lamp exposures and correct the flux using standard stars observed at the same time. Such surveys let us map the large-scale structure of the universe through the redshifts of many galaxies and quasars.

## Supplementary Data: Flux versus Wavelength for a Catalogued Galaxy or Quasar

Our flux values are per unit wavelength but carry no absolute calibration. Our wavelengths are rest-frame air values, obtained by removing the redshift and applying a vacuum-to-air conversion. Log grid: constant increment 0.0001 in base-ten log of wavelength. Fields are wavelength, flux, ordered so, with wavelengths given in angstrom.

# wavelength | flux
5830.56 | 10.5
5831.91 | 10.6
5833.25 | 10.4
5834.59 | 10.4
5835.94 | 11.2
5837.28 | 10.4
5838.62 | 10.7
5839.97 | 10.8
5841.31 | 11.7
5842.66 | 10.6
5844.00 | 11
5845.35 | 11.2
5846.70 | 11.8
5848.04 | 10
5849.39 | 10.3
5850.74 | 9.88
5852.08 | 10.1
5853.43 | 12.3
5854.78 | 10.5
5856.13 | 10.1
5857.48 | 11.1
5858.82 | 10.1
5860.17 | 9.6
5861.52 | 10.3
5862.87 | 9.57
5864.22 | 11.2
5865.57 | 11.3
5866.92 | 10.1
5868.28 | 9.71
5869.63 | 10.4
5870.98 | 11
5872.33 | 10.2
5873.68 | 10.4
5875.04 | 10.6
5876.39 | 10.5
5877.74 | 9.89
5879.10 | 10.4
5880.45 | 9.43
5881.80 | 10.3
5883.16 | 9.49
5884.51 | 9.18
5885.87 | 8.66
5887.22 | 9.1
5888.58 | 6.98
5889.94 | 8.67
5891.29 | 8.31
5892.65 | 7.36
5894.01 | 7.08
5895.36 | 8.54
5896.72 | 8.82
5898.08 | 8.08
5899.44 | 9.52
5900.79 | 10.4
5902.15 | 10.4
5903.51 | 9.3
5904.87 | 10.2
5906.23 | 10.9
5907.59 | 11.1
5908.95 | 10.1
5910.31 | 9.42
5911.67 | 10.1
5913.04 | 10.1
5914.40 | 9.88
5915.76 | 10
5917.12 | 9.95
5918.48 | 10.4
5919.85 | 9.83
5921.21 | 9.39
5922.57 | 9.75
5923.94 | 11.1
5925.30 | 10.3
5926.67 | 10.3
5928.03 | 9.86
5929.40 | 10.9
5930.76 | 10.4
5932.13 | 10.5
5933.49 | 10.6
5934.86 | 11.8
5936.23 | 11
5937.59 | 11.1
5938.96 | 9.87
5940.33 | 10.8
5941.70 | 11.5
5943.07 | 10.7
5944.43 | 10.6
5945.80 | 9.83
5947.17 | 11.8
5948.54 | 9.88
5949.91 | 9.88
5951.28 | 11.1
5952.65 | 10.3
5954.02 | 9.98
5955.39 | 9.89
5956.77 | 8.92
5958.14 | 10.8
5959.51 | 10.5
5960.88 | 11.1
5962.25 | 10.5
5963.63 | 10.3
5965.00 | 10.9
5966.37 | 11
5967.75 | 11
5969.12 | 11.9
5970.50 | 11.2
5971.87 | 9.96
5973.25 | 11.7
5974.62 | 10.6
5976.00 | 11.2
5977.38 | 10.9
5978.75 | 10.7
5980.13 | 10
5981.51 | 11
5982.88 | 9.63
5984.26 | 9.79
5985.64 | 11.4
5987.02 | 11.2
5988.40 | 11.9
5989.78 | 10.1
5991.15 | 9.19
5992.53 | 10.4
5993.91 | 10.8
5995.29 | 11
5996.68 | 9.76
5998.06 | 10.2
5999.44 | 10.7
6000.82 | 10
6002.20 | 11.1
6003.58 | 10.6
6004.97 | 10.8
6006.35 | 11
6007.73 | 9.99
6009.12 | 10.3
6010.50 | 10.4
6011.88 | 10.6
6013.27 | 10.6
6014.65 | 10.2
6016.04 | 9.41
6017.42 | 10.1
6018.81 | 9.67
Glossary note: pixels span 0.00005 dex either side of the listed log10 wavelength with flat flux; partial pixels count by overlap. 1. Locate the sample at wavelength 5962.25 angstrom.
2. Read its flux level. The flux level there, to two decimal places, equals 10.50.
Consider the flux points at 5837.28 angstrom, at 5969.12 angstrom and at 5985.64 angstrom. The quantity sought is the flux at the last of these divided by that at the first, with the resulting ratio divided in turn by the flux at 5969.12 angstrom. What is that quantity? 0.092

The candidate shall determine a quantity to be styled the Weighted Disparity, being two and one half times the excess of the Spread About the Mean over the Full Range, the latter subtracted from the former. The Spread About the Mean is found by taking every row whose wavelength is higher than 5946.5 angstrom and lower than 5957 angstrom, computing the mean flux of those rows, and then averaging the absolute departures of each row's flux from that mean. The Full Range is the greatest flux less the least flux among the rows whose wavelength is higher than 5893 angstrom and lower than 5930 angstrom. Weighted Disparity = -8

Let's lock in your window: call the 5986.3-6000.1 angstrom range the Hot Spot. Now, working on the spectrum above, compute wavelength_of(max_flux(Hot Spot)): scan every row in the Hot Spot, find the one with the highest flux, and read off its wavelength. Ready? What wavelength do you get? 5988.40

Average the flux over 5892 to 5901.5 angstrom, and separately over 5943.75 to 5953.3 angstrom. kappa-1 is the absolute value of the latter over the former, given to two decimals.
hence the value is 1.23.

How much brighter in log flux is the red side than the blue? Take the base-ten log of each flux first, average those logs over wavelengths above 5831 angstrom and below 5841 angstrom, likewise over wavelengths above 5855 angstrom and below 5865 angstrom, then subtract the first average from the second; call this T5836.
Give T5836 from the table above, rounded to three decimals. -0.016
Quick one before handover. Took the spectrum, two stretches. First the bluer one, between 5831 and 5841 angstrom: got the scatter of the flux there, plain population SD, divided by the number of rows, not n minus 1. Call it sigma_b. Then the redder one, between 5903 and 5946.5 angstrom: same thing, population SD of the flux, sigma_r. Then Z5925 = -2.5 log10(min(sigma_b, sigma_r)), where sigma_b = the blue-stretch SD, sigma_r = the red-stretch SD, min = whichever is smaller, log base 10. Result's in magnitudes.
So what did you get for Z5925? 1.41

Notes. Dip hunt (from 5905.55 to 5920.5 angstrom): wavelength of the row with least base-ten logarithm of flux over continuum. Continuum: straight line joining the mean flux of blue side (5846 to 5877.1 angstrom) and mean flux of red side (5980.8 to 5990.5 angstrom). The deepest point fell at 5910.31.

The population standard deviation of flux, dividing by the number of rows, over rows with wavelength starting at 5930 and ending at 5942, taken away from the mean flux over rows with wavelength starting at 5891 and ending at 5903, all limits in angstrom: 8.2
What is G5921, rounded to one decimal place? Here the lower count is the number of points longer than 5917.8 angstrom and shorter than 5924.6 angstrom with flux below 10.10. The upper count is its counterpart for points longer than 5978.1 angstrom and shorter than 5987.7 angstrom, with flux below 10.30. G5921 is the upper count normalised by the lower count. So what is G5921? 1.0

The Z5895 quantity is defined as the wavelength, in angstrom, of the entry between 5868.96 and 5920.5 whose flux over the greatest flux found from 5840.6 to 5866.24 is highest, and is 5907.59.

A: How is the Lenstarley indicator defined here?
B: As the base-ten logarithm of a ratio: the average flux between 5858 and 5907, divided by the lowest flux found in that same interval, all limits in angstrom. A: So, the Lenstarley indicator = 0.139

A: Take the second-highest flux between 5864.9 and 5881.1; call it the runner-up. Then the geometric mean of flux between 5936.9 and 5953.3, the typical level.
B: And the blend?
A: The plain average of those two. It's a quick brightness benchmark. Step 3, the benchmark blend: 10.8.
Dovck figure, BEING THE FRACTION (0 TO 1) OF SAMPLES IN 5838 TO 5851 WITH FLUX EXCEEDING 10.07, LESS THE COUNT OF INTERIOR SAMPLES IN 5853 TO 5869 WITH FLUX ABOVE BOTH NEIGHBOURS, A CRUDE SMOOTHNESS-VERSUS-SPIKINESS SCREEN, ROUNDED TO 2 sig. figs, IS -2.2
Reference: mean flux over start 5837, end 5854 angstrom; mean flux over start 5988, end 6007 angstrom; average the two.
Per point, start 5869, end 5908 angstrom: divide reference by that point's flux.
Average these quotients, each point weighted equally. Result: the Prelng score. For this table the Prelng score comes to 1.14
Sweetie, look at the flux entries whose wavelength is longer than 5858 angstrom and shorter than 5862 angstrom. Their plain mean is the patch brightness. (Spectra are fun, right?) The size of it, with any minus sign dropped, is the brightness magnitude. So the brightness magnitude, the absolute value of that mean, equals 10.0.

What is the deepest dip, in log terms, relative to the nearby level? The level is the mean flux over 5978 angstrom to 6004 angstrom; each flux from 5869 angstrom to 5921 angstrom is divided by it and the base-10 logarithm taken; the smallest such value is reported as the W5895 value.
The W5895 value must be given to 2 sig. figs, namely -0.18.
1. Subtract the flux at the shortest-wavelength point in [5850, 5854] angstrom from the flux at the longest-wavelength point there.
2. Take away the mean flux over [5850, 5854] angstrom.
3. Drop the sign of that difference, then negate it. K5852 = -8.3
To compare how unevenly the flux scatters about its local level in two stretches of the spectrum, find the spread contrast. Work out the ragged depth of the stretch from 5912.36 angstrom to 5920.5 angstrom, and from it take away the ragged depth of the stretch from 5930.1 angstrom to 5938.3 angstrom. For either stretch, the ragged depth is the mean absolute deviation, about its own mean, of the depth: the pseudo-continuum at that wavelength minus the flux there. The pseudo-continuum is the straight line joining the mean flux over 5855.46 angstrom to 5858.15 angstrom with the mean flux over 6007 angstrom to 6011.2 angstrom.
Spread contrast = -0.3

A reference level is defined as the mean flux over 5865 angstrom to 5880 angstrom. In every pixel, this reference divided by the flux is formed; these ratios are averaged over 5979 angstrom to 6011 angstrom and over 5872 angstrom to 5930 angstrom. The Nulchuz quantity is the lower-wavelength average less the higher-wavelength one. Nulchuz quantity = 0.10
